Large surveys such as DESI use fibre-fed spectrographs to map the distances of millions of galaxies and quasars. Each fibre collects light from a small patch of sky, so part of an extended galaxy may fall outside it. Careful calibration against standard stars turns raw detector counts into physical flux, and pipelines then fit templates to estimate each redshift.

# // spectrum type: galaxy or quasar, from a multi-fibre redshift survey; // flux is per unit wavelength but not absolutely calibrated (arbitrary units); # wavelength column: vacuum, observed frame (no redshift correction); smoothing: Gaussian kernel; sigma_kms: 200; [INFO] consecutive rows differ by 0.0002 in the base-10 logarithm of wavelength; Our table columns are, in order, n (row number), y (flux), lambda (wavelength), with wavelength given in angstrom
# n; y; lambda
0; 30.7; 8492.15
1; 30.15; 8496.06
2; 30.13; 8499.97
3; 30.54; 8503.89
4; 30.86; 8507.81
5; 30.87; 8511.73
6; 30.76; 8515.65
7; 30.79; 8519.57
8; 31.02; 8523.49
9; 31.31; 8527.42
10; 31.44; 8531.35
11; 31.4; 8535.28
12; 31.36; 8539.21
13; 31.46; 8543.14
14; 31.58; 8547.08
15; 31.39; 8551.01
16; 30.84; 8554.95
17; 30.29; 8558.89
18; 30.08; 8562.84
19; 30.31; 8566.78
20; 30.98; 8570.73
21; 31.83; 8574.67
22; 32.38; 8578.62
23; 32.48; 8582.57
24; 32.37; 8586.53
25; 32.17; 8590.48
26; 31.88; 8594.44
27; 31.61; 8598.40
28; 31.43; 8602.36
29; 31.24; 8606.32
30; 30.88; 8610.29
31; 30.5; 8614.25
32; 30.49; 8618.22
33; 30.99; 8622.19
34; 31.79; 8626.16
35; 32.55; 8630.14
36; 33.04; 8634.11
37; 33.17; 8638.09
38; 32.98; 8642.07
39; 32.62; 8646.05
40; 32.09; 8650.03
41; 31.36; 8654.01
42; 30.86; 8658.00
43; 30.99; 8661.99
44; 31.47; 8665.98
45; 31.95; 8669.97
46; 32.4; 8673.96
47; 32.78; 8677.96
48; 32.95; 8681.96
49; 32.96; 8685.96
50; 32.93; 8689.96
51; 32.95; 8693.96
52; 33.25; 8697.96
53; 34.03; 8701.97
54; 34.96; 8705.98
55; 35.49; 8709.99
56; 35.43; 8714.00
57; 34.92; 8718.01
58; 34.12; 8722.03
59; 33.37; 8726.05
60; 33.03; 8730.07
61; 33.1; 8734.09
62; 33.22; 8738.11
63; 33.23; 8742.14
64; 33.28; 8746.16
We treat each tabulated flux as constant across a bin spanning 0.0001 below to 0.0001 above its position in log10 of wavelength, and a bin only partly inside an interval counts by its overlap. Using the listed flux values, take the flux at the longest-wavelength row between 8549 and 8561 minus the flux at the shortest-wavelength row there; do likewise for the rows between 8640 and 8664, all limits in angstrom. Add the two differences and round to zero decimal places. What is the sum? -3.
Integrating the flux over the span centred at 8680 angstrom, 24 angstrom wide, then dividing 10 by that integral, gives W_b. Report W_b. 0.013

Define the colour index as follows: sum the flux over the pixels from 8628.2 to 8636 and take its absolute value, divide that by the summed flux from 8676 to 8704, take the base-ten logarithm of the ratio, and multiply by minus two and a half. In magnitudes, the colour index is 1.4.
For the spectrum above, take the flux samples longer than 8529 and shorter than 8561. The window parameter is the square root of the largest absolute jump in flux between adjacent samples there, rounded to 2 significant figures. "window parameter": 0.74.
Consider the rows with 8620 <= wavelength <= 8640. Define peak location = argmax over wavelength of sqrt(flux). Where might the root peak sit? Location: 8638.09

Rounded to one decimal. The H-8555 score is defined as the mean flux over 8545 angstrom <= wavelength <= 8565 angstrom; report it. 30.8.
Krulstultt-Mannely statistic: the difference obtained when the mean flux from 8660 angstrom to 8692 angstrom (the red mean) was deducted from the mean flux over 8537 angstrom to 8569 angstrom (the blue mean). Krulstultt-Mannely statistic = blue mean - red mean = -1.4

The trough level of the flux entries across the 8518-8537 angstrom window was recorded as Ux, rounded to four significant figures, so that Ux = 30.79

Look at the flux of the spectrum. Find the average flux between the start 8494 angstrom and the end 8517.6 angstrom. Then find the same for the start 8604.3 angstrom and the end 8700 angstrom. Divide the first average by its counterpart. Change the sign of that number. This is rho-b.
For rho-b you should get -0.953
